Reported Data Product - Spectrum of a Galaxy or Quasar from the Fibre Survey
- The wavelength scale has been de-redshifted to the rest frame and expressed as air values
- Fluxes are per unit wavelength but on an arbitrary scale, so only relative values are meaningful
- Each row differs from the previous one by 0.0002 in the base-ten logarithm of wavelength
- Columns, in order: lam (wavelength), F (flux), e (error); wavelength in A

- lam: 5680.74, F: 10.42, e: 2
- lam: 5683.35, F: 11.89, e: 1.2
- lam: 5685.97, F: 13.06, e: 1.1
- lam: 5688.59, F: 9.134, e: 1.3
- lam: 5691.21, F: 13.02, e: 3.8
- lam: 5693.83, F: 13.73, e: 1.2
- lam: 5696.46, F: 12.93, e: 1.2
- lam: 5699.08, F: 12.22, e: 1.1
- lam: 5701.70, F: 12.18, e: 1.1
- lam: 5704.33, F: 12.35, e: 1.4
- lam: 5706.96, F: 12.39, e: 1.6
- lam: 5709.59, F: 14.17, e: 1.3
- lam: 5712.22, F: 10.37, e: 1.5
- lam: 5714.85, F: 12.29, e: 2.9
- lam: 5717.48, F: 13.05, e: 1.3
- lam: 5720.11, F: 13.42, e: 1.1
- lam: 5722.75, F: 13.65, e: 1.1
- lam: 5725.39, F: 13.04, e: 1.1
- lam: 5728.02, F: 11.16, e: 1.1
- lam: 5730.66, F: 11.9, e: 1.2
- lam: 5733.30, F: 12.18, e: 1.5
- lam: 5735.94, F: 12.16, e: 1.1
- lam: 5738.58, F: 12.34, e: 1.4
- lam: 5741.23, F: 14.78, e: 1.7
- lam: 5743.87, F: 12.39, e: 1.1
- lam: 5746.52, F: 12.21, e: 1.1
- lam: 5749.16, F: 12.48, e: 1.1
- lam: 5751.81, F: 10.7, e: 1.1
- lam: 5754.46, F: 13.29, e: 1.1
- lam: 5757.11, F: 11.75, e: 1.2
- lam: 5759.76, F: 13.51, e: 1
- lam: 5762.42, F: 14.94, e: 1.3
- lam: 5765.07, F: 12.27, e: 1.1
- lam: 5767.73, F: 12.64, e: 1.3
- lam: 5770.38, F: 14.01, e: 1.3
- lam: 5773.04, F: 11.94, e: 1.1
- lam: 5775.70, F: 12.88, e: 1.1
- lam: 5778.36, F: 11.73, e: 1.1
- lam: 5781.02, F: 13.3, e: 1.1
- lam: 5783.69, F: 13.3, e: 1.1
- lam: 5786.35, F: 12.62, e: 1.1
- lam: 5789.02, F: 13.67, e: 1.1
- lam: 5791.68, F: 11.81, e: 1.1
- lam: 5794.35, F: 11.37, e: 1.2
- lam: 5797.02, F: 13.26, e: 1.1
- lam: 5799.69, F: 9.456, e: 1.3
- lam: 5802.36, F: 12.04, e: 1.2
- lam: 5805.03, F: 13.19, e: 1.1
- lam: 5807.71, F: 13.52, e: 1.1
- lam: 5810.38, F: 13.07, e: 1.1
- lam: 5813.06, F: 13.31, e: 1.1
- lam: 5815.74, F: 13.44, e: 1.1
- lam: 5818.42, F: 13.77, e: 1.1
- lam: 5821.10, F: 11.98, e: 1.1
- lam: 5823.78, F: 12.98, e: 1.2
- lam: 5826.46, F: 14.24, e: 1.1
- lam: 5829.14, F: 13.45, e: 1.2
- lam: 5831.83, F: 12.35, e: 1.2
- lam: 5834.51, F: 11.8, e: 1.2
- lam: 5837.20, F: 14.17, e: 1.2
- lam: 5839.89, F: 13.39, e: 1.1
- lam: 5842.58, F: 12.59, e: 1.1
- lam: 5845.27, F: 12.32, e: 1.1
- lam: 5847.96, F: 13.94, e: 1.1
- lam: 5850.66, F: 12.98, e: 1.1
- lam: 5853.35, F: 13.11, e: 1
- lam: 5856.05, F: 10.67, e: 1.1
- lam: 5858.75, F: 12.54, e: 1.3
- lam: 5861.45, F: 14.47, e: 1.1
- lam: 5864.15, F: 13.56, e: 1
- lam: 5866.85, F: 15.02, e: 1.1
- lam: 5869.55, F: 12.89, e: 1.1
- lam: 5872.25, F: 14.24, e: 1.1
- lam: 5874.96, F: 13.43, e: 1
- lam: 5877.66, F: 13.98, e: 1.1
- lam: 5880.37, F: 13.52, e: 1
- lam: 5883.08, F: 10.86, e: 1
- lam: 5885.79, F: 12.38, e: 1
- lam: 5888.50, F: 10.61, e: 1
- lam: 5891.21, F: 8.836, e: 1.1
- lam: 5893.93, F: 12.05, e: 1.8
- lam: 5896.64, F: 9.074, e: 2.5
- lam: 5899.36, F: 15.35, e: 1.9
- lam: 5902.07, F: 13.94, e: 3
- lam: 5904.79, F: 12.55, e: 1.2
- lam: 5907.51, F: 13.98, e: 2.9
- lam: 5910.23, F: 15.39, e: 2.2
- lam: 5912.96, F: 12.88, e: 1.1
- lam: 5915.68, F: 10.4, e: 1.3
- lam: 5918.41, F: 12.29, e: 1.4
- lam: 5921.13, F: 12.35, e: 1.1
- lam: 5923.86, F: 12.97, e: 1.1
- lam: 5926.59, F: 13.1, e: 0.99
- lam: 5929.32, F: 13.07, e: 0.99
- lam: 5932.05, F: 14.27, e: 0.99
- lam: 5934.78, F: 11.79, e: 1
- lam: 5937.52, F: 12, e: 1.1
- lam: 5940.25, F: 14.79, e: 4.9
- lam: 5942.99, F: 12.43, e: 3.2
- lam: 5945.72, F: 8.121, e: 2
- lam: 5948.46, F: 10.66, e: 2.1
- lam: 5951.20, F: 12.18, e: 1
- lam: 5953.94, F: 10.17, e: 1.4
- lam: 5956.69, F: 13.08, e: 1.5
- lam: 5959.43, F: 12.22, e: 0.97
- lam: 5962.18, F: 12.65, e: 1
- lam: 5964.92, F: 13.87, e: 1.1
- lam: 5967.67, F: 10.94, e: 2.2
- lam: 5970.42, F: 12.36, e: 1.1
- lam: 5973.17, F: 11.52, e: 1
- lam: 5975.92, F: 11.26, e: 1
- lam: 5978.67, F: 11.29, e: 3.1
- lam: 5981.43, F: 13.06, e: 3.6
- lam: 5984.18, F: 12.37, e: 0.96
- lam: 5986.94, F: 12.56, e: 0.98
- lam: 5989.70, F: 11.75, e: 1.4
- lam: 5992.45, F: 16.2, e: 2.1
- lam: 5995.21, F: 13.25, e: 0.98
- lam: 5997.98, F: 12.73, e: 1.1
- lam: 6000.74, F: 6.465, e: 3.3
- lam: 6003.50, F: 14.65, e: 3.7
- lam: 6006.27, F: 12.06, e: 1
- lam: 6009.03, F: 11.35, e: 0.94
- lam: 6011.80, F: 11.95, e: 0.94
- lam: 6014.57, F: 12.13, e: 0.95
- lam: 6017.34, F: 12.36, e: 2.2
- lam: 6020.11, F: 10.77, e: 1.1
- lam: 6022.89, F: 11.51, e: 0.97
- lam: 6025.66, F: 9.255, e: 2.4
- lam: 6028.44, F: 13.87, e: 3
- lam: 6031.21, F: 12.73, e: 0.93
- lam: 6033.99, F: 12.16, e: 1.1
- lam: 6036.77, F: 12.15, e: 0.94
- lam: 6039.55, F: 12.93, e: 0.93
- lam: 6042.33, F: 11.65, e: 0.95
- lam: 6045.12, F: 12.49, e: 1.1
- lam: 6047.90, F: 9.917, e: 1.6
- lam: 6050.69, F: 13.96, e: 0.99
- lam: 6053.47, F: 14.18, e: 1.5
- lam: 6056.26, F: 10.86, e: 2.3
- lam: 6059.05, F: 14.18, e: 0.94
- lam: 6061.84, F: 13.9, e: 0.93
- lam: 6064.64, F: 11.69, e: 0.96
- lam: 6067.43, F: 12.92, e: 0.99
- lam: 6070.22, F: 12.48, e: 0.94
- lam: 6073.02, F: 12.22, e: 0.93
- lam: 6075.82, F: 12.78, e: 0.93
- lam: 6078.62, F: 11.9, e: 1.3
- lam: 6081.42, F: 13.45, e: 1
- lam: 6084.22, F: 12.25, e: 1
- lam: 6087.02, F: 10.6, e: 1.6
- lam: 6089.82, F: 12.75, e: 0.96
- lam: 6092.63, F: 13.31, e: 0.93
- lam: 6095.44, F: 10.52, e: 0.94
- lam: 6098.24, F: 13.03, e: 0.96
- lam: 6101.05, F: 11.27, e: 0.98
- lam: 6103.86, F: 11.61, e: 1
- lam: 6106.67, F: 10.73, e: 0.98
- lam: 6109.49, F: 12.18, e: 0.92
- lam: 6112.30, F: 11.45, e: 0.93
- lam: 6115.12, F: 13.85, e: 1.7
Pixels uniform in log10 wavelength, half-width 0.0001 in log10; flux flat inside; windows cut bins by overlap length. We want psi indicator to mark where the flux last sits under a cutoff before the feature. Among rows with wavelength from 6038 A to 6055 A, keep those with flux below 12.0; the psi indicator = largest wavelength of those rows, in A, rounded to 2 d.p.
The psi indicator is 6047.90 A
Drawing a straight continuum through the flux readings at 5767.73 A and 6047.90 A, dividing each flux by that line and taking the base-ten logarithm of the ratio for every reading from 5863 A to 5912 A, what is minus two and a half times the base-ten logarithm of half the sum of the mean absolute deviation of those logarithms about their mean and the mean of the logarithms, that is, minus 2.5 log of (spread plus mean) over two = 3.27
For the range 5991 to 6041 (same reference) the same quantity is 3.06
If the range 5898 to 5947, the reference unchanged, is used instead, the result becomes 3.25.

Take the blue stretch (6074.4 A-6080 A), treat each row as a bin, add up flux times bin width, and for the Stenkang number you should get 69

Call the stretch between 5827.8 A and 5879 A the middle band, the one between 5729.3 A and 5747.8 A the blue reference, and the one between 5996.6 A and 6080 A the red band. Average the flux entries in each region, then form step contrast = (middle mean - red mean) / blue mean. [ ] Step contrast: 0.08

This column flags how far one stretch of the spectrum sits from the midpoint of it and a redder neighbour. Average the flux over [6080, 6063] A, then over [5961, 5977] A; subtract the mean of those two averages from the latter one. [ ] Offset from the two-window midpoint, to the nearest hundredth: -0.12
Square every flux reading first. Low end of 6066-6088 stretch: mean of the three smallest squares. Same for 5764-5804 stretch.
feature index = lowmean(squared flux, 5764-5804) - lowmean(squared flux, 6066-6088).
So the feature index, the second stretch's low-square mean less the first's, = -16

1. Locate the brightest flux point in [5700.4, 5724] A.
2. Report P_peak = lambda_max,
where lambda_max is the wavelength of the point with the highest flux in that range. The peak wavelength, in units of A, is 5709.59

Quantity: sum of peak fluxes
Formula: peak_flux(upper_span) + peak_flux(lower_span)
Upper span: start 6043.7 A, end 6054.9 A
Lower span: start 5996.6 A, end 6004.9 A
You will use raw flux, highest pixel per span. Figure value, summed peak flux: 28.8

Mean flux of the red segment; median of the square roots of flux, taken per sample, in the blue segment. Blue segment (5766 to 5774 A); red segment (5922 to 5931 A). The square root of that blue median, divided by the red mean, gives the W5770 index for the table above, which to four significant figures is 0.1445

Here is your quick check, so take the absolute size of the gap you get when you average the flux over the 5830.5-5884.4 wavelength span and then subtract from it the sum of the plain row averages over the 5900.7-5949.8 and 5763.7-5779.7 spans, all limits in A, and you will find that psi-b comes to 12.1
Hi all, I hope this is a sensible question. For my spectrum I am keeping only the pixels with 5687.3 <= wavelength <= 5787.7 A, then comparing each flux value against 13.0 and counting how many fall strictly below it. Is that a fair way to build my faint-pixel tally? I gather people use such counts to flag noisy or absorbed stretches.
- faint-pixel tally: 24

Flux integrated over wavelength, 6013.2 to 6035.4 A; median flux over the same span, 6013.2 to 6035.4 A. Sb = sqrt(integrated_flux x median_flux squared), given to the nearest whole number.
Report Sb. 197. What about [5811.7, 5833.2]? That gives 225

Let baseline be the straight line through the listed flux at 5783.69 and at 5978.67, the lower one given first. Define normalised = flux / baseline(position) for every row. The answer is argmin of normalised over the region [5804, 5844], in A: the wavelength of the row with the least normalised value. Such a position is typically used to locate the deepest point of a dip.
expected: 5834.51 A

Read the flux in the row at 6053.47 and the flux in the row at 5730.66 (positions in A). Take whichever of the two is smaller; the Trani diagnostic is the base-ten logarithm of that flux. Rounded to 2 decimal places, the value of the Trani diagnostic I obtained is 1.08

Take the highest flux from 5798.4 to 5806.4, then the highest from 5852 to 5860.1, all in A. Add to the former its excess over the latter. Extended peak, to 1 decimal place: 13.3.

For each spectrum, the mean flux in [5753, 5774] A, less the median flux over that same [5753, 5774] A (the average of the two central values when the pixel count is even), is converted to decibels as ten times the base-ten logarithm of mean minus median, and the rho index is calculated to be -11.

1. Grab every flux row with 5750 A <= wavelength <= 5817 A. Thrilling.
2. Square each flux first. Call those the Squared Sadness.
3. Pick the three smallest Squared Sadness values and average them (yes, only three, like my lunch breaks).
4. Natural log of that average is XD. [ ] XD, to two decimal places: 4.71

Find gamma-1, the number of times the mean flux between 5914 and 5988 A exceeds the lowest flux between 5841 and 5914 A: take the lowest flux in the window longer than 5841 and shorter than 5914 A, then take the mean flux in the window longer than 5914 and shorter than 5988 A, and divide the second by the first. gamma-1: 1.37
